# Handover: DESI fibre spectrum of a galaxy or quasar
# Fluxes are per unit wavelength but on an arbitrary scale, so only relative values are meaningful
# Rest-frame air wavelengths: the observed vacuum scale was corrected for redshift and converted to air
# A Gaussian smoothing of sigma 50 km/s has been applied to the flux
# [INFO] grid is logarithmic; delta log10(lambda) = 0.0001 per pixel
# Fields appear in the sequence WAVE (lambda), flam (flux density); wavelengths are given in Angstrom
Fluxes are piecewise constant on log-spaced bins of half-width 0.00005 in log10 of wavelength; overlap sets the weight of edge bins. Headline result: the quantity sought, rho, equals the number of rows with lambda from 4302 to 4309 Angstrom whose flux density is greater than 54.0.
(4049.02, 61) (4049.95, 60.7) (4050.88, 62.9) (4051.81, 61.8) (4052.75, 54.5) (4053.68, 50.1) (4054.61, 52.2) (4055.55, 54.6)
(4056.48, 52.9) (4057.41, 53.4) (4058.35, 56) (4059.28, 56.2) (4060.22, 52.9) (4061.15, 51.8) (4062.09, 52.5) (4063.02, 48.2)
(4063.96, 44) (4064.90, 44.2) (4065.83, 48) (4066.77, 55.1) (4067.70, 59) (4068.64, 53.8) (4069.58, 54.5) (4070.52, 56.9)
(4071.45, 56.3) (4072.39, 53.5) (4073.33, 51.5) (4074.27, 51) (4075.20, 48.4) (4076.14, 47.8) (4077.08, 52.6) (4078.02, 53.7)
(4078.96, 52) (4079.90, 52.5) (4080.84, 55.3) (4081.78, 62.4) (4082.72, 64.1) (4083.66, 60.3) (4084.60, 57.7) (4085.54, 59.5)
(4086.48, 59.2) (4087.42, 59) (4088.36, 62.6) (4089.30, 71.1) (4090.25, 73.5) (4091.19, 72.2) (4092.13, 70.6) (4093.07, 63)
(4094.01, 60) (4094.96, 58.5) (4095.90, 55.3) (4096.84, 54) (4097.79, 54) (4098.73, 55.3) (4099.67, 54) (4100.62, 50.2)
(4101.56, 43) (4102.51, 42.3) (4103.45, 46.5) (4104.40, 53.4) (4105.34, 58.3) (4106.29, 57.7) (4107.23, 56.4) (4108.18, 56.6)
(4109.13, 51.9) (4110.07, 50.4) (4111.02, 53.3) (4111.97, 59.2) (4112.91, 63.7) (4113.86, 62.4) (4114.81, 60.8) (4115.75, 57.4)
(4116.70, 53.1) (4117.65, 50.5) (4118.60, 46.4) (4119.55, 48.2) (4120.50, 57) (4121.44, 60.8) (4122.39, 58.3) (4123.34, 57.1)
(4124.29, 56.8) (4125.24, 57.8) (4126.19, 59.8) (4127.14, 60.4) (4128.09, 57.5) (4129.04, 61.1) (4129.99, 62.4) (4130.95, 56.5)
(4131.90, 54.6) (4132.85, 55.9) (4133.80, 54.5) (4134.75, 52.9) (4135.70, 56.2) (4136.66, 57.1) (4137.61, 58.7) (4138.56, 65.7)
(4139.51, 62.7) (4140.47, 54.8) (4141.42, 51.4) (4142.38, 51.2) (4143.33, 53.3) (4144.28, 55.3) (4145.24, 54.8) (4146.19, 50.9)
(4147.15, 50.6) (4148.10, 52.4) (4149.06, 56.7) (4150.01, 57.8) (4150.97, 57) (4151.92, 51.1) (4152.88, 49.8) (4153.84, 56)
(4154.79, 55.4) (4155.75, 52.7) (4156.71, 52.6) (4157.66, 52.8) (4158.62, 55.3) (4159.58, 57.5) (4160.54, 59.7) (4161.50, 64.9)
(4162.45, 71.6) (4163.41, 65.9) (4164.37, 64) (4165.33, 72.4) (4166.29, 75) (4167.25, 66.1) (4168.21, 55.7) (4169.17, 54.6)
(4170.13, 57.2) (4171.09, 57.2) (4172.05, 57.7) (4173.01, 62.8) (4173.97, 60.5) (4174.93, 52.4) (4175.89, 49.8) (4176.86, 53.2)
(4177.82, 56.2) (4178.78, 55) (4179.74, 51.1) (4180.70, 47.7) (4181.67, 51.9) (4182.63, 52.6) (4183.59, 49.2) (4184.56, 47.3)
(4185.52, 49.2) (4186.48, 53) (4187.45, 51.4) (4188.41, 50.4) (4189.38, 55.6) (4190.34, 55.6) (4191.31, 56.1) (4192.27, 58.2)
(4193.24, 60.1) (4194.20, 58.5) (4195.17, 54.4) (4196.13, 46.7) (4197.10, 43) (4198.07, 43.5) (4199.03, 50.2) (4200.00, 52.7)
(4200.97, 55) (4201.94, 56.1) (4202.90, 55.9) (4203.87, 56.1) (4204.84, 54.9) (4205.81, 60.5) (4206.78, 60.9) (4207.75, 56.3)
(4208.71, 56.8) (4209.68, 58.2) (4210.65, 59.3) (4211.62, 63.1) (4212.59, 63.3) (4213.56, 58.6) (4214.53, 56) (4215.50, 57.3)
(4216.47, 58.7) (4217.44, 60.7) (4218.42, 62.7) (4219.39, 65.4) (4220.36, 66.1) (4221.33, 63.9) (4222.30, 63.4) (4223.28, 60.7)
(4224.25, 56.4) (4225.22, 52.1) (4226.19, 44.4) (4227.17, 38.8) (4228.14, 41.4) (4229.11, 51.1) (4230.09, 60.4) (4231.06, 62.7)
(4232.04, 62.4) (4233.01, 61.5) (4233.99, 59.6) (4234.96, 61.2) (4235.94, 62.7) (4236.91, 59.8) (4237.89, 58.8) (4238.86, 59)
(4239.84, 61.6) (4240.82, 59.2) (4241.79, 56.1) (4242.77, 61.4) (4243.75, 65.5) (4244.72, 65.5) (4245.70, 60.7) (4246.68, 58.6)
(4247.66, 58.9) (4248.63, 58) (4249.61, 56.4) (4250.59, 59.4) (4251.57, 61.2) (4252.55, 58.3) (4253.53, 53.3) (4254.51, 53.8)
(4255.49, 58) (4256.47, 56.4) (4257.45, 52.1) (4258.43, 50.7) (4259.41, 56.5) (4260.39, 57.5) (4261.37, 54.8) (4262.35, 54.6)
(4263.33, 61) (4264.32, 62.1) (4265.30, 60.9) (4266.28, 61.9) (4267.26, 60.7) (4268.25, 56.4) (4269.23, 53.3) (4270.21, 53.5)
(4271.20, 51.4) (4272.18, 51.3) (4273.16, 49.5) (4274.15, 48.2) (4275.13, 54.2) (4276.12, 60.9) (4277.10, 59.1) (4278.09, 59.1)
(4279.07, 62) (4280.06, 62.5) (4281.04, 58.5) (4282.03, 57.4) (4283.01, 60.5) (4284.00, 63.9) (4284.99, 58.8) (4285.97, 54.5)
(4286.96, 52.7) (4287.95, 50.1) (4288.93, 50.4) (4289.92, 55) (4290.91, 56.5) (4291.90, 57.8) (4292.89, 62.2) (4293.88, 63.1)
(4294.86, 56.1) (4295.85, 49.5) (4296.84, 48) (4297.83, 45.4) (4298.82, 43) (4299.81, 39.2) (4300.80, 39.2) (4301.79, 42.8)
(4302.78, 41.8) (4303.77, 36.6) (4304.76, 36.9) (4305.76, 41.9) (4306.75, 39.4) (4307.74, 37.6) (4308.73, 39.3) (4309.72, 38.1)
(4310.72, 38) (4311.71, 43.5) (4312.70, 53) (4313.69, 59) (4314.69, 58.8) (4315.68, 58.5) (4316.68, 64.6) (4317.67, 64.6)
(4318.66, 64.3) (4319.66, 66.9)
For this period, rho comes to 0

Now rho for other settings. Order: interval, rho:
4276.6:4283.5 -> 7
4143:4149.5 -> 3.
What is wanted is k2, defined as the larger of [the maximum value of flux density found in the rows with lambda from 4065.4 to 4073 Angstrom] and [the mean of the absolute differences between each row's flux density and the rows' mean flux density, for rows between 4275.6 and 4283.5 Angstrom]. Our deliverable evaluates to 59.0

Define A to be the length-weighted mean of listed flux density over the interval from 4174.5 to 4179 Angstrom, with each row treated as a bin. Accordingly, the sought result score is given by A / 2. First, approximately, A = 53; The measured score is 26.6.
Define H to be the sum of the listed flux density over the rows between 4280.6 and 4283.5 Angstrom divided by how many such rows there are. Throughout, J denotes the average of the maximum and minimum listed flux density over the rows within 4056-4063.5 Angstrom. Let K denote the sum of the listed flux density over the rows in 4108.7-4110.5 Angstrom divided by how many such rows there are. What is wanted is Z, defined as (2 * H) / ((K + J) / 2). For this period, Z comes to 2.28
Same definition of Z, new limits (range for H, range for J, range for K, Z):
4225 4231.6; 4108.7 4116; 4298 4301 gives 2.06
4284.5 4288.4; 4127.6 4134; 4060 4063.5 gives 1.97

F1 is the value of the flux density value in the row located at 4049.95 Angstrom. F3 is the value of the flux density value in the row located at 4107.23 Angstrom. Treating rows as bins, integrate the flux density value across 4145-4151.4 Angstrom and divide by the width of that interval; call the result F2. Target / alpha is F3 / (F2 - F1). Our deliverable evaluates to -9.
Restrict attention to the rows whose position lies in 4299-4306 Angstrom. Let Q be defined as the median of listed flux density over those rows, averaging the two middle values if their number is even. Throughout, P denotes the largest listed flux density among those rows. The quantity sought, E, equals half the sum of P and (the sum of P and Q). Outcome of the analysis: 62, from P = 42.8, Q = 39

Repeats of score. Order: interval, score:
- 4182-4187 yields 25.2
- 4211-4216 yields 29.8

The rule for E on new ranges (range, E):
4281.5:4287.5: 93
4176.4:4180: 83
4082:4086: 94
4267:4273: 87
